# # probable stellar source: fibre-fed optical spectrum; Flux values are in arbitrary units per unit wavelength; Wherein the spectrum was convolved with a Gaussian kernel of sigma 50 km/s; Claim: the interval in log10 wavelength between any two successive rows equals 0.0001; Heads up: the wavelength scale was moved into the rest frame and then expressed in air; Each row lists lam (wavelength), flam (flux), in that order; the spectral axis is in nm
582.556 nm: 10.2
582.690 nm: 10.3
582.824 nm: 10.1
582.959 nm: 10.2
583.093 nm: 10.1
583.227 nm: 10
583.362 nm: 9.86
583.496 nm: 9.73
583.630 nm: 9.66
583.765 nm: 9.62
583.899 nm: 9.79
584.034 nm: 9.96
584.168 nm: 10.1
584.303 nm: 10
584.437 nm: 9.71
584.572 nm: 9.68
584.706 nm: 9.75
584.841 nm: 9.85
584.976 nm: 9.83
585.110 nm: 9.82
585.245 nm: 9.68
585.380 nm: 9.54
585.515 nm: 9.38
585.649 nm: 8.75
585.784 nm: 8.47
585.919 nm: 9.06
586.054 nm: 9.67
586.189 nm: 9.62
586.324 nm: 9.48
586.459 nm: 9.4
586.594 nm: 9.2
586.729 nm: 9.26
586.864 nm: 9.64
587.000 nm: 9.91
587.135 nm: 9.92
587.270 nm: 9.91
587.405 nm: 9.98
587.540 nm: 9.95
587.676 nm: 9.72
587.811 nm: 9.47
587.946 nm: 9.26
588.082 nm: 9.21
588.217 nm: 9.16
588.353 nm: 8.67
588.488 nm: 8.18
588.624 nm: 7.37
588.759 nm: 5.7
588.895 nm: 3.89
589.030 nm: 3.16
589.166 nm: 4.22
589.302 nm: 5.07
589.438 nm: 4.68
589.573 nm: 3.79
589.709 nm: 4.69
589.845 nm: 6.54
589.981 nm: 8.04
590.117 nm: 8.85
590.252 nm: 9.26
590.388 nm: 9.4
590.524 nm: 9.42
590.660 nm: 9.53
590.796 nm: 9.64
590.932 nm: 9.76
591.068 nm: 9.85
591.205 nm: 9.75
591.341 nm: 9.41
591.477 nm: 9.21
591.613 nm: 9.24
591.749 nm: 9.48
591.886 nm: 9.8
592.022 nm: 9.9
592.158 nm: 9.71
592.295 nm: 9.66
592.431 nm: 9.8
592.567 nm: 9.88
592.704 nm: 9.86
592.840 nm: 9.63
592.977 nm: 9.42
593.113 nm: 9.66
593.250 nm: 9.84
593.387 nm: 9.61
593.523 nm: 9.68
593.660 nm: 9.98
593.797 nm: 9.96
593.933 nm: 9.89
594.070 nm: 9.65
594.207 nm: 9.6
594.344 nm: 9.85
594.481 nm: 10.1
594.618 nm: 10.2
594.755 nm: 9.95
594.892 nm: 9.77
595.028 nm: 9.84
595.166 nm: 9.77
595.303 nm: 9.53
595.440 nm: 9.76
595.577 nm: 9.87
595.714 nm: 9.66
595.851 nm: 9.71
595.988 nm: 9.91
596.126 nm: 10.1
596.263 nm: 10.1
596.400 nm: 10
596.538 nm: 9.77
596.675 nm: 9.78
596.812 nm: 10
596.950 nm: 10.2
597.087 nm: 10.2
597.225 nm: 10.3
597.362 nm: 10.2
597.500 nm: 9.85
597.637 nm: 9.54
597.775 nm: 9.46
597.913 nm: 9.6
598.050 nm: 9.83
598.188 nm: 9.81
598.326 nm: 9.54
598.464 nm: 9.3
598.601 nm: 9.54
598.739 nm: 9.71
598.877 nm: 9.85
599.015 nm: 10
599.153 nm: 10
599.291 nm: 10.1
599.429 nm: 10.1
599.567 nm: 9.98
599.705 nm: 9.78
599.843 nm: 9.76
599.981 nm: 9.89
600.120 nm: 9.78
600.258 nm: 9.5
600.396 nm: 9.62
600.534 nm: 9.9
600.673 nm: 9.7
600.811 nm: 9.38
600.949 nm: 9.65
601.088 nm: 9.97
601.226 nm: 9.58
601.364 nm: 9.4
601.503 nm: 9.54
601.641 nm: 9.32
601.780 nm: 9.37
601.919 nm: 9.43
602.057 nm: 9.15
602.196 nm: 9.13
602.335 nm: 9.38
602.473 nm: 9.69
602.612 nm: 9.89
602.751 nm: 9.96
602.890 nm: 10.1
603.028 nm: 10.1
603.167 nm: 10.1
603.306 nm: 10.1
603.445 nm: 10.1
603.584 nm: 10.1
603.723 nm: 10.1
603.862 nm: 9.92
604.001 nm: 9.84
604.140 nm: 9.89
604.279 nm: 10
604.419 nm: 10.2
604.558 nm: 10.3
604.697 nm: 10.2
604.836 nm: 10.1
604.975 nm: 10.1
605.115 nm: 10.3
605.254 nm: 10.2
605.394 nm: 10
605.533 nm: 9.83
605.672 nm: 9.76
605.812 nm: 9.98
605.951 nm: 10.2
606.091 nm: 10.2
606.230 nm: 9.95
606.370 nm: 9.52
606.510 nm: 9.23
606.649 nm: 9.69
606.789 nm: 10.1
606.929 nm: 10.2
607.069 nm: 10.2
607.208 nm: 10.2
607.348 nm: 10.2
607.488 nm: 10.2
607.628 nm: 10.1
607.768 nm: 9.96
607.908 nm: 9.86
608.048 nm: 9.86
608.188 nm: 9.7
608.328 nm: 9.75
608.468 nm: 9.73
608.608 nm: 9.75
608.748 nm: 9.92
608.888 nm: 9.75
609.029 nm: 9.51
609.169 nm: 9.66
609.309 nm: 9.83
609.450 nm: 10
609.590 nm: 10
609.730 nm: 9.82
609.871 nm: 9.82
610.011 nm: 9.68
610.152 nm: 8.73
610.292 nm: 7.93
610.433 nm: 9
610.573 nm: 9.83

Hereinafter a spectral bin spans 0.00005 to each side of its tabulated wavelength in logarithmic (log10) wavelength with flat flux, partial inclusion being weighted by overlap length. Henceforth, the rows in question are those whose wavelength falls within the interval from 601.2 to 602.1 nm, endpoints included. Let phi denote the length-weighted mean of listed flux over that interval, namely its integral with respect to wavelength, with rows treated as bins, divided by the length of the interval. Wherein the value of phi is 9.4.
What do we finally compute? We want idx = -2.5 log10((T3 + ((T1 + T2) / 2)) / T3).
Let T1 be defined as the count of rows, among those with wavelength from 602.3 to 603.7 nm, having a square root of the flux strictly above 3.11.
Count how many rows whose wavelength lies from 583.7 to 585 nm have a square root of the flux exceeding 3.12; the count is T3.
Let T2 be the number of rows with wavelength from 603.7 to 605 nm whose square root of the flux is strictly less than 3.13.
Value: -0.5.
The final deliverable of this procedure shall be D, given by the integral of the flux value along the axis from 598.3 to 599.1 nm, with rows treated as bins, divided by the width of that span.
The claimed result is 9.7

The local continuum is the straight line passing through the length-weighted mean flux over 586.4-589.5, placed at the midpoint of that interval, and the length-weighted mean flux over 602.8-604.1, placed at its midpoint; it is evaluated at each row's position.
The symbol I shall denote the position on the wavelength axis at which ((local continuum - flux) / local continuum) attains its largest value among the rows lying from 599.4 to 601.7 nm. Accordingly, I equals 601.641 nm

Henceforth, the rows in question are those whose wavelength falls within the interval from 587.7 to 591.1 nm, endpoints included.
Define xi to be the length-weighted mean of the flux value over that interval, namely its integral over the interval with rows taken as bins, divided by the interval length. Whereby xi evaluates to 7.5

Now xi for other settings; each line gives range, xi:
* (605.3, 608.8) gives 9.9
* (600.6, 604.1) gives 9.7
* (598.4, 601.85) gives 9.7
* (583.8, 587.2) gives 9.6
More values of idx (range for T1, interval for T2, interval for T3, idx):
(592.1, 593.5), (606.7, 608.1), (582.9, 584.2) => -0.3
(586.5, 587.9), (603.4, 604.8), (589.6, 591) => -1.5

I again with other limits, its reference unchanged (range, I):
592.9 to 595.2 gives 592.977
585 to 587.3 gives 585.784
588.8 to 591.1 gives 589.030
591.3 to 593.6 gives 592.977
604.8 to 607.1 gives 606.510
